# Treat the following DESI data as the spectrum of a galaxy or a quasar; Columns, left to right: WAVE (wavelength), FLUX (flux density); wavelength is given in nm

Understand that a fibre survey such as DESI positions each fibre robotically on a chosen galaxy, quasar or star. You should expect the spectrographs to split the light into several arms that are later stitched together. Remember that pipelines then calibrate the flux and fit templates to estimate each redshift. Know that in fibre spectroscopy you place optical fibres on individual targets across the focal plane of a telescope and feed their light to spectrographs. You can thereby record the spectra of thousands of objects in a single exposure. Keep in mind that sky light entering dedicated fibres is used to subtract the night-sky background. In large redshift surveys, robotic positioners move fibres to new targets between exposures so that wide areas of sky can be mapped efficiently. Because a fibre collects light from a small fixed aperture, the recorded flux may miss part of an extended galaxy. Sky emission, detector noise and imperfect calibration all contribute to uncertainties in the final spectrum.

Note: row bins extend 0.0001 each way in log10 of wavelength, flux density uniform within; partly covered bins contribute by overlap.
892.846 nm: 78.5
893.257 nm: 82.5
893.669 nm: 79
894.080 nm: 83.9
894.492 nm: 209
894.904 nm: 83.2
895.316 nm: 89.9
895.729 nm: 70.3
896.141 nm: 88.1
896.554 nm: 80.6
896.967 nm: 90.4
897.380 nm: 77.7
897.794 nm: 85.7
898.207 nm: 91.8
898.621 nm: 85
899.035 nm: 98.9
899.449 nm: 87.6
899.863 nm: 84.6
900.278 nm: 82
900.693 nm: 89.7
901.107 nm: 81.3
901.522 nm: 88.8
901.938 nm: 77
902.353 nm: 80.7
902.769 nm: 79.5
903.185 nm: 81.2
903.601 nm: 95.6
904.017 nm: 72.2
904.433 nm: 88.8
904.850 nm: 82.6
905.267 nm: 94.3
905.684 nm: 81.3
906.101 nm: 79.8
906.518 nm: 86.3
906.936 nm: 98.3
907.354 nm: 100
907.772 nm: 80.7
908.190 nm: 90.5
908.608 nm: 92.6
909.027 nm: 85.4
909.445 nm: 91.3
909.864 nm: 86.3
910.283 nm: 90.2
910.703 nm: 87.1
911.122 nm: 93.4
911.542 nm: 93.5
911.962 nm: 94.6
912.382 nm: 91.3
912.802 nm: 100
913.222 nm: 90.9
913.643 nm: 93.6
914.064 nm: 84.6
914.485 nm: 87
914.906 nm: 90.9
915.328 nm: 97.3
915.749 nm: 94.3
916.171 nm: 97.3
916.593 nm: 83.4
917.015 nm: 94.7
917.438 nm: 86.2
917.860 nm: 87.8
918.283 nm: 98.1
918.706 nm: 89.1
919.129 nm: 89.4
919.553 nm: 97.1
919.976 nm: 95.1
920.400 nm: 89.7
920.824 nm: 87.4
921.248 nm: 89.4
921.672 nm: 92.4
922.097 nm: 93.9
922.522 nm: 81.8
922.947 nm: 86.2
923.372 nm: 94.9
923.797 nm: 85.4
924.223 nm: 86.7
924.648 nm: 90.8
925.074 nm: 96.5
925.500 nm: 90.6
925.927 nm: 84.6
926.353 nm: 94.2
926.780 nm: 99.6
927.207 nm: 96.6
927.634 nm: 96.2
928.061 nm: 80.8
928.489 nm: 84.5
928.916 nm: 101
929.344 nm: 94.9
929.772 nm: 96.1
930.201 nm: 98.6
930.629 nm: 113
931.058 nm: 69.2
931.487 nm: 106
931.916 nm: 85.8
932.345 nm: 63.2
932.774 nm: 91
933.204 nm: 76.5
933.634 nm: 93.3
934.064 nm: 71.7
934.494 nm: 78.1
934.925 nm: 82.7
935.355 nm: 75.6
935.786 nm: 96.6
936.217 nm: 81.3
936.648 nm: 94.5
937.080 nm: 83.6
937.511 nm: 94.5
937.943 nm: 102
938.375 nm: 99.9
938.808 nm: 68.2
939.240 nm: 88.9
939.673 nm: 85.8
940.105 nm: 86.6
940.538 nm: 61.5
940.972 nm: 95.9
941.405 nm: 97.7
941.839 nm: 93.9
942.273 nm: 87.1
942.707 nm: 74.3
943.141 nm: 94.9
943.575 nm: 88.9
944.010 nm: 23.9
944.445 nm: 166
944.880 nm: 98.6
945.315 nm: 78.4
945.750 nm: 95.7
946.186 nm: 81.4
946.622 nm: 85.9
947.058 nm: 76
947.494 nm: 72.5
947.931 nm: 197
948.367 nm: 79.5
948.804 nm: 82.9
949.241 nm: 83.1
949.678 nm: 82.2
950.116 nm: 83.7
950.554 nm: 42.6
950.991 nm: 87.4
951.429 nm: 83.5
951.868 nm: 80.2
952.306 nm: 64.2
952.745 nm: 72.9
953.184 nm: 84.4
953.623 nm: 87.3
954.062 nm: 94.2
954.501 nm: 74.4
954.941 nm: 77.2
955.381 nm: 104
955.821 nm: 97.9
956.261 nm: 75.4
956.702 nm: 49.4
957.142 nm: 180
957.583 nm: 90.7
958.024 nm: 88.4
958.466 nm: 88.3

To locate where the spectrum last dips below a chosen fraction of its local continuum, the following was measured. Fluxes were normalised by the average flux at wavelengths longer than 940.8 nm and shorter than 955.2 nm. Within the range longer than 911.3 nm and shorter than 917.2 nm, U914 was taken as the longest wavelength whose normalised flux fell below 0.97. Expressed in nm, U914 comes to 916.593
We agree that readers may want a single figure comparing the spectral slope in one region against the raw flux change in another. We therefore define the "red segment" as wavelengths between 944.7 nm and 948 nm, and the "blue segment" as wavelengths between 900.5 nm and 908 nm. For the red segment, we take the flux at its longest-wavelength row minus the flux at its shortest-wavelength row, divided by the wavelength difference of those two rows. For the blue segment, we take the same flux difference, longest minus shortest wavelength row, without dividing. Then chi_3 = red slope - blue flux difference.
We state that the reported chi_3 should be 41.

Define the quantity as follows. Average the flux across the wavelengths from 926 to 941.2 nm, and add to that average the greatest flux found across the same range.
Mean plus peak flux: 201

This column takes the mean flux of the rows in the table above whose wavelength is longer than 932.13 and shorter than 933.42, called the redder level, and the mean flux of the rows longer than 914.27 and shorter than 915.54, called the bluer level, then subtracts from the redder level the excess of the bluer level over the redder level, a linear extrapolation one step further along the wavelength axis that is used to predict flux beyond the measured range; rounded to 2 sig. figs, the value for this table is 62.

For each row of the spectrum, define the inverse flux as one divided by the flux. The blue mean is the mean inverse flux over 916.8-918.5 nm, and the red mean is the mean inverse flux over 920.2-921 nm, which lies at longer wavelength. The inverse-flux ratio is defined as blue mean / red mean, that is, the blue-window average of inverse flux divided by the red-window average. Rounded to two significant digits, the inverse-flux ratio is 0.97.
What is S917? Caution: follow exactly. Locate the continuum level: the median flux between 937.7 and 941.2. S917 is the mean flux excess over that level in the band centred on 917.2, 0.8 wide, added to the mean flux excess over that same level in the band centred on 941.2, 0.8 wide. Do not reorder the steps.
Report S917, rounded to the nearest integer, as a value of 12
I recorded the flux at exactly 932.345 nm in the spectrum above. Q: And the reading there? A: 63.2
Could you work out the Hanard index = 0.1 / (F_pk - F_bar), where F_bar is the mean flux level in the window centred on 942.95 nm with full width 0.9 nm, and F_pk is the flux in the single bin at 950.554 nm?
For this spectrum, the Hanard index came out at -0.002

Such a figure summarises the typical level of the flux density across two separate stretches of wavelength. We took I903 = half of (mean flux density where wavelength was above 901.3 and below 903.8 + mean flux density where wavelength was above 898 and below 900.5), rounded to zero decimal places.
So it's 86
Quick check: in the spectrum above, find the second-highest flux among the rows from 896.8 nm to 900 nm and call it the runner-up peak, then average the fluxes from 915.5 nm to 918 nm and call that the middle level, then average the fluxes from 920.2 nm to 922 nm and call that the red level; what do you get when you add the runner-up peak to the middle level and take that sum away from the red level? -93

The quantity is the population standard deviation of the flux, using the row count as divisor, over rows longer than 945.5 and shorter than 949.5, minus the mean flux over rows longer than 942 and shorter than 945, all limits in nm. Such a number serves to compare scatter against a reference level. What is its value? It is -54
